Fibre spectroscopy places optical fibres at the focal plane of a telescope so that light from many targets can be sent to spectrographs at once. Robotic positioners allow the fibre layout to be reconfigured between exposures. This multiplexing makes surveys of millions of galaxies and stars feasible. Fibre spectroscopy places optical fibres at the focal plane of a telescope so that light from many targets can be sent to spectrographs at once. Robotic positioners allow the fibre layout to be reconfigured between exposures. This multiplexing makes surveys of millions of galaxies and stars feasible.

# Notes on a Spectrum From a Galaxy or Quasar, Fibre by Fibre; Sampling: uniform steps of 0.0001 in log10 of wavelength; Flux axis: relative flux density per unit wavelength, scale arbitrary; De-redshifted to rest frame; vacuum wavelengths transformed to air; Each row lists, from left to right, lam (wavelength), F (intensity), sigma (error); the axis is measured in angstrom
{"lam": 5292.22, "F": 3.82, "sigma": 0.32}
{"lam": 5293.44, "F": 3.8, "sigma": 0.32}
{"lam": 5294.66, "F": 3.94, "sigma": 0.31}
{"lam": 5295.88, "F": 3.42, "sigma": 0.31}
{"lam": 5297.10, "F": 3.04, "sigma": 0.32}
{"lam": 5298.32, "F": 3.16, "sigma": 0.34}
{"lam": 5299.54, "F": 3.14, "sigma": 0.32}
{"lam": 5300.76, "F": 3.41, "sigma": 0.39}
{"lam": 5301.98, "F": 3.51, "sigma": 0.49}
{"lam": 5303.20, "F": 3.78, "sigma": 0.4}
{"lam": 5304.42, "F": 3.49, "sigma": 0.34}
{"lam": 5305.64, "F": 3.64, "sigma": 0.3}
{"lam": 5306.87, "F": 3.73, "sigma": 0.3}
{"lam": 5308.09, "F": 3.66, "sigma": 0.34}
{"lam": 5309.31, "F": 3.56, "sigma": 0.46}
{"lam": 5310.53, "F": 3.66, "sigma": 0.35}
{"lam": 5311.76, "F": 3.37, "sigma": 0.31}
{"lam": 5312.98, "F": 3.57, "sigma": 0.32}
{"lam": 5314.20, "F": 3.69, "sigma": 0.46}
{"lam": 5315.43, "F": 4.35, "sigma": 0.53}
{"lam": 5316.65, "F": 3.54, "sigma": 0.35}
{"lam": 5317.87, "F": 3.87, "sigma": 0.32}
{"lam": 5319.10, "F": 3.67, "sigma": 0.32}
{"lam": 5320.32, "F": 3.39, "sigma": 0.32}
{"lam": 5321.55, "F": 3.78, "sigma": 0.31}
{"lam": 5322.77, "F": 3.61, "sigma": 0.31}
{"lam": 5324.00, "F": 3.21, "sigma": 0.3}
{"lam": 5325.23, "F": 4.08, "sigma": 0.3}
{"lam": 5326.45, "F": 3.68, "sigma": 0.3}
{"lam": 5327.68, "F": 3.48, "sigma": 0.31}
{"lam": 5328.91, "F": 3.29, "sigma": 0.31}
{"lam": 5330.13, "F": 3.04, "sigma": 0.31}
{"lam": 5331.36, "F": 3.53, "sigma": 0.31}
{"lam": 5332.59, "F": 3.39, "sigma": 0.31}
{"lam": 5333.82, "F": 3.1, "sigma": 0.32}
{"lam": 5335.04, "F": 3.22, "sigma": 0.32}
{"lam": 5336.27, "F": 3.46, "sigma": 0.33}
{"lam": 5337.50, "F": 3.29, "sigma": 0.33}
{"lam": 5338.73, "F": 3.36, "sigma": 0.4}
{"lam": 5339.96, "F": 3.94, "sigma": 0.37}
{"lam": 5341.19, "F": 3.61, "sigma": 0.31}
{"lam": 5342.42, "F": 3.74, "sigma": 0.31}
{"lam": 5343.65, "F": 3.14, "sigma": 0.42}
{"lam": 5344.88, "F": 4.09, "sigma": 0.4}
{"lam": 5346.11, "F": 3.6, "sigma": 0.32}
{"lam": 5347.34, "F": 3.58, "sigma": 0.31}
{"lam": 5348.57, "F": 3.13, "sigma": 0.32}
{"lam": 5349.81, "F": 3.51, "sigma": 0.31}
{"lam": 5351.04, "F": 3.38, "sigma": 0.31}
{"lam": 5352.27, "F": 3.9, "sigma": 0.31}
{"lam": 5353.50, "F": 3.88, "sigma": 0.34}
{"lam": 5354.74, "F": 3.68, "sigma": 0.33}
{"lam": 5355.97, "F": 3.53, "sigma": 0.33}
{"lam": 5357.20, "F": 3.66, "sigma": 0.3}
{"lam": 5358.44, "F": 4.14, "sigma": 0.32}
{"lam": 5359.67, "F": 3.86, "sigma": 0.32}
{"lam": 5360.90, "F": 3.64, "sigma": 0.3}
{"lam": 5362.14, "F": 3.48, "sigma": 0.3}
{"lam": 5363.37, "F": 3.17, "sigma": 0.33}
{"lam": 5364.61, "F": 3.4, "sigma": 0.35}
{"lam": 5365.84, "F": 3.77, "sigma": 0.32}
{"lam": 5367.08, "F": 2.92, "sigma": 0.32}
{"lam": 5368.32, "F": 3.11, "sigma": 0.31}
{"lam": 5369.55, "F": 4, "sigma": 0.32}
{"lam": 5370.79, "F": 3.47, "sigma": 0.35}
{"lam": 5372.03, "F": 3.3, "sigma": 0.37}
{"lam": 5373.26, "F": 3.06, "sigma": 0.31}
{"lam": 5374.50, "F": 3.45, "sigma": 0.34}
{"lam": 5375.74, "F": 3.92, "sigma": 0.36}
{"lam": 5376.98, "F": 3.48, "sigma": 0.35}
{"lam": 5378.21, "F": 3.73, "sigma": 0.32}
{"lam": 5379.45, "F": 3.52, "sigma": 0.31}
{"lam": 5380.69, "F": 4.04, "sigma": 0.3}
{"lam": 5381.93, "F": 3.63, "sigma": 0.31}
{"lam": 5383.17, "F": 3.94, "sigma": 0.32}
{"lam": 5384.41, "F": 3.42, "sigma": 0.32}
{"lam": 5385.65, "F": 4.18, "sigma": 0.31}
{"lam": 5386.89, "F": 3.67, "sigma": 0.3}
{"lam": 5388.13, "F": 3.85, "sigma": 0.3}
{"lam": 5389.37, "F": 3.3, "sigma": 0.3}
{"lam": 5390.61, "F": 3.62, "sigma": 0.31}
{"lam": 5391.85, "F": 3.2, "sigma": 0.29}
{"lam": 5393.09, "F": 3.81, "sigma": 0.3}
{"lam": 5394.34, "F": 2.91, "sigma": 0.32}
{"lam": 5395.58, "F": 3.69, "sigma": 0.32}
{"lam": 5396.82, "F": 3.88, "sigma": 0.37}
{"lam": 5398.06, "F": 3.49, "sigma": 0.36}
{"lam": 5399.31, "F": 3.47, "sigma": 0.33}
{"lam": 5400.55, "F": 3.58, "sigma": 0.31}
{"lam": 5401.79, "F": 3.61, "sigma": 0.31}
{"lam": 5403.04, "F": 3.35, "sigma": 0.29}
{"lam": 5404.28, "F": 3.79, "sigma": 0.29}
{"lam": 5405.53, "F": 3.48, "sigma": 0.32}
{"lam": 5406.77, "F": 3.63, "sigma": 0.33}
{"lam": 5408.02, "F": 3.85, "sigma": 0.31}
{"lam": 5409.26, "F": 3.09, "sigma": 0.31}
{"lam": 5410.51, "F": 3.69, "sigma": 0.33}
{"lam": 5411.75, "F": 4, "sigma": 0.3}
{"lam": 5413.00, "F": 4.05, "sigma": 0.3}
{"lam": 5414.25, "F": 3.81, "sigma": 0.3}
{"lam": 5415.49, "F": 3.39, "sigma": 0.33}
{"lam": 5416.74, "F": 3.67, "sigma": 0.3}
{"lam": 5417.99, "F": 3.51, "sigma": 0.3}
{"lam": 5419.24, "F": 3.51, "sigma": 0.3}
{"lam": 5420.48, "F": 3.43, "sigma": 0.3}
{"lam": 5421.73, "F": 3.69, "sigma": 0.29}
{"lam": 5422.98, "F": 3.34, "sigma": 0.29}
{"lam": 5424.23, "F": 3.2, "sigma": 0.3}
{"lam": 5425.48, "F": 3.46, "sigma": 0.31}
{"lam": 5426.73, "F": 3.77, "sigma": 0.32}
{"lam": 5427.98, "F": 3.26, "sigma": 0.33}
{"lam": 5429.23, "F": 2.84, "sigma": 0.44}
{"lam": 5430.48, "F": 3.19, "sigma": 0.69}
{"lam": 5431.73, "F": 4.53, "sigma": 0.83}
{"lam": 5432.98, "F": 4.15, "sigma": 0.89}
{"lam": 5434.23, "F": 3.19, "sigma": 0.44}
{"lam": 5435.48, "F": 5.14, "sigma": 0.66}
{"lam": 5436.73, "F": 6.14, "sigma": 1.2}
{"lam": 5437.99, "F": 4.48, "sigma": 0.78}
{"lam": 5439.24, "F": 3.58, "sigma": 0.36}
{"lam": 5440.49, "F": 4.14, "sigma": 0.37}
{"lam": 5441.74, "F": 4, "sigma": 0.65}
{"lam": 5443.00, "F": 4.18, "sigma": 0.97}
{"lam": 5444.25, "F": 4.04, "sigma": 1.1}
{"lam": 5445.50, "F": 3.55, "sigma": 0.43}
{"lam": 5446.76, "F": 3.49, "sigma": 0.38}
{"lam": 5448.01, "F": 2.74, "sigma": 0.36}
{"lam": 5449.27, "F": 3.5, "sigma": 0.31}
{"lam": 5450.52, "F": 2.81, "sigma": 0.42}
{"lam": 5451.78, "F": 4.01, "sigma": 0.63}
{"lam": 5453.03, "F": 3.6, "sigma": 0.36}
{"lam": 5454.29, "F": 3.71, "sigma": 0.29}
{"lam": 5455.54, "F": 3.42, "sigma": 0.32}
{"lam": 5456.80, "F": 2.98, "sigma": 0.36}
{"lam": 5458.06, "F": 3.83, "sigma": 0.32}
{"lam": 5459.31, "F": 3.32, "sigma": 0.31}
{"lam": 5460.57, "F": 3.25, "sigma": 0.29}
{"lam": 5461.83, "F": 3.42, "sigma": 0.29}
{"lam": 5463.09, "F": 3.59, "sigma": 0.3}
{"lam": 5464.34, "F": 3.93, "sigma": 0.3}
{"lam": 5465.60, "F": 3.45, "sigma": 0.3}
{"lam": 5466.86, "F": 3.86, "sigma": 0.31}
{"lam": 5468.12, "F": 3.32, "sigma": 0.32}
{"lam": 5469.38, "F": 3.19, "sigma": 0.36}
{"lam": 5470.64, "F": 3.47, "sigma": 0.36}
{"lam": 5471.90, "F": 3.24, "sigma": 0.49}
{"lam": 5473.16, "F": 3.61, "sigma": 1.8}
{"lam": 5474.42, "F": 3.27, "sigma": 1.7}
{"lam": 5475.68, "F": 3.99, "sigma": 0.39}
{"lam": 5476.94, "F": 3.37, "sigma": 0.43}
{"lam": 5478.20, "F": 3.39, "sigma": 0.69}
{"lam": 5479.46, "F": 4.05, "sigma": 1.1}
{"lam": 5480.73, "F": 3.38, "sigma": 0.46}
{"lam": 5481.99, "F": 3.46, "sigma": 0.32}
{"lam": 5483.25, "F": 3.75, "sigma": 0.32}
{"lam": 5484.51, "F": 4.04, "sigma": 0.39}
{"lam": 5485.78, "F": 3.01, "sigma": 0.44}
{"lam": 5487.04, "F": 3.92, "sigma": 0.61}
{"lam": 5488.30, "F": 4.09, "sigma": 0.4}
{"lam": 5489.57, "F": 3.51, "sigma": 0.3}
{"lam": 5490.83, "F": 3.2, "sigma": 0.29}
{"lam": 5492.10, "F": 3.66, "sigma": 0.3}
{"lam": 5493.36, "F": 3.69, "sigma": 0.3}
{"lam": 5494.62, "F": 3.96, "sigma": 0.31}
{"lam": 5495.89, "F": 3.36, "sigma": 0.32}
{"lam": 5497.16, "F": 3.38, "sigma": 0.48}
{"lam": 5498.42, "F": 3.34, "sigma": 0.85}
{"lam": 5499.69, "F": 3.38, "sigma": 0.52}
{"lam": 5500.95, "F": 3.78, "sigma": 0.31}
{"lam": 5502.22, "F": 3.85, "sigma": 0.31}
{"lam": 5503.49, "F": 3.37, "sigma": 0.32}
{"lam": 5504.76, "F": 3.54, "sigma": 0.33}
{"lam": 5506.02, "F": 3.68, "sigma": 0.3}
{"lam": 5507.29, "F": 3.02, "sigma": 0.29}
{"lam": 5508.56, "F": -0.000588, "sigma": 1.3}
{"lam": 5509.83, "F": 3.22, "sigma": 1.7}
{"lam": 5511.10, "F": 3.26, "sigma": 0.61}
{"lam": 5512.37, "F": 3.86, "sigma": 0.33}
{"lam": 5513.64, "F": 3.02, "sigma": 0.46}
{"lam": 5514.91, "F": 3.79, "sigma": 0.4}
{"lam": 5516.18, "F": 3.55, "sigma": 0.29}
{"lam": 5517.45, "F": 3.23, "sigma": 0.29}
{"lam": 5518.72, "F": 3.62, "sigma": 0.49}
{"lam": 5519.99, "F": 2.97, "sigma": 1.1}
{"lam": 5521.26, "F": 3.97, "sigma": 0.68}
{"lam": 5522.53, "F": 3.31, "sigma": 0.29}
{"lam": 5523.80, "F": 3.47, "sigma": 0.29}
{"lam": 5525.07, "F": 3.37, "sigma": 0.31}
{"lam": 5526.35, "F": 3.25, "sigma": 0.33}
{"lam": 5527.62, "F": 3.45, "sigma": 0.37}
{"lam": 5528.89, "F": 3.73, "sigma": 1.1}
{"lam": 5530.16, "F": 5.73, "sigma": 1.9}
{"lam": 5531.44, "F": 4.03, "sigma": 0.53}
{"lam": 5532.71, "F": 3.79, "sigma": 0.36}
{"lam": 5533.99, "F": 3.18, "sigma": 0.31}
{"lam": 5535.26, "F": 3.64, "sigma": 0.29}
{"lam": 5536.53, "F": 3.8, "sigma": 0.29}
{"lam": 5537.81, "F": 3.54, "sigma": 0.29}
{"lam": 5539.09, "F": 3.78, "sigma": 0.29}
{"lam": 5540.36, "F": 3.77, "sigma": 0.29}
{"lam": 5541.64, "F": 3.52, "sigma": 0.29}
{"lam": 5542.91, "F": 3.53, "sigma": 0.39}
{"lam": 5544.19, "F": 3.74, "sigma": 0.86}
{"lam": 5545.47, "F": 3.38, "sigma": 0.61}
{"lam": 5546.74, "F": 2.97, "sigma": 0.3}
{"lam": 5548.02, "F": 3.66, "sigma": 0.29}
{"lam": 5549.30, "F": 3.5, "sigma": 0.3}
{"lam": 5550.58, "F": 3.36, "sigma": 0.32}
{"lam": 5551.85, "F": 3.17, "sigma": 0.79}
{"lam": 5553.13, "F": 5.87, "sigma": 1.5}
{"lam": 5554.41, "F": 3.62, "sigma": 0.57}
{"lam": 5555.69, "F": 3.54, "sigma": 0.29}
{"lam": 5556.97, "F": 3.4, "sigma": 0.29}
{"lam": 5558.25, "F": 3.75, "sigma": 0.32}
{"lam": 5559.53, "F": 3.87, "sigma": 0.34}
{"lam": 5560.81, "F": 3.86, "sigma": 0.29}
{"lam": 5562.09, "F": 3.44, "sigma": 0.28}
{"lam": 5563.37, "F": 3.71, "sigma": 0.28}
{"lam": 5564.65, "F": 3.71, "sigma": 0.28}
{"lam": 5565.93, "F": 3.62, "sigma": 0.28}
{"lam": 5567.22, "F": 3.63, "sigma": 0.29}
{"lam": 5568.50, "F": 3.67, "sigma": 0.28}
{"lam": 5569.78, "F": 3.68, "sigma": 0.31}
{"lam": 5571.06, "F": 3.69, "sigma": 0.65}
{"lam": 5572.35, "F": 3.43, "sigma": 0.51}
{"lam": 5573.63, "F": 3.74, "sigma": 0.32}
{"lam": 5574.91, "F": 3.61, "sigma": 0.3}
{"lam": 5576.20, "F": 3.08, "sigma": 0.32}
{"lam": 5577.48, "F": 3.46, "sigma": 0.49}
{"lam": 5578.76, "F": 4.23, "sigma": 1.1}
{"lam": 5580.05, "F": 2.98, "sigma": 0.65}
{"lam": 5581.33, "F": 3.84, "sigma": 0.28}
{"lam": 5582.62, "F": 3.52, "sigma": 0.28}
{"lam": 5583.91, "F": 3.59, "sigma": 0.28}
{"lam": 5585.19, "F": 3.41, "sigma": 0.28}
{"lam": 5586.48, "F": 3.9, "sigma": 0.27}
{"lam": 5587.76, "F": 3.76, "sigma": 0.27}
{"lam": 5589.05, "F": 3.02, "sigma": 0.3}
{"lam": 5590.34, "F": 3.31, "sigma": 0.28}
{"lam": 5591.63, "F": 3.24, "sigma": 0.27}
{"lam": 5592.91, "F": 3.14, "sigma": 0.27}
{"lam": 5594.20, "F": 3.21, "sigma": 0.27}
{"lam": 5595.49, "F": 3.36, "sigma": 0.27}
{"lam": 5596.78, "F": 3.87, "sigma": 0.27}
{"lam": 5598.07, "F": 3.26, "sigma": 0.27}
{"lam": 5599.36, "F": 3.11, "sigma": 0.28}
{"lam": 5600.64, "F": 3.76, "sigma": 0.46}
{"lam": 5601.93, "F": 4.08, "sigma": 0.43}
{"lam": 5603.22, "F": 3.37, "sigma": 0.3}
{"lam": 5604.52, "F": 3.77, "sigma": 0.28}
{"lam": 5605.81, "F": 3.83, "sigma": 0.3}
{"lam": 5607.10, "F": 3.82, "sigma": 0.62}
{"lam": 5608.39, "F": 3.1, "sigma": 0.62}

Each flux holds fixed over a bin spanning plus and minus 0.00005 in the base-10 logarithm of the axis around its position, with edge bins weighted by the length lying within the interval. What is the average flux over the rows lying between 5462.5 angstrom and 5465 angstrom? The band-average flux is 3.8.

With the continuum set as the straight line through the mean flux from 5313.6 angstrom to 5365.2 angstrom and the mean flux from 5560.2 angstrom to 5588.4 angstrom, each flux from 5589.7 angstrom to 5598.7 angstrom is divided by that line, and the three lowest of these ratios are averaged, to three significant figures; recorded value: 0.883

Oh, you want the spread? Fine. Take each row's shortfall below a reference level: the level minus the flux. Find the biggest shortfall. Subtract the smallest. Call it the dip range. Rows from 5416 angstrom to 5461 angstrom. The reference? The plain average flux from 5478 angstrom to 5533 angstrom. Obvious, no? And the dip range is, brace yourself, 3.4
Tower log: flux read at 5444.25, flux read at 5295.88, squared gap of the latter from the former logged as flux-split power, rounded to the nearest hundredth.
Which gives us 0.38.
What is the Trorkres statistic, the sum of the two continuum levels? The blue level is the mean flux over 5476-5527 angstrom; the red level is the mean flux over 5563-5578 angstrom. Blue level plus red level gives 7.01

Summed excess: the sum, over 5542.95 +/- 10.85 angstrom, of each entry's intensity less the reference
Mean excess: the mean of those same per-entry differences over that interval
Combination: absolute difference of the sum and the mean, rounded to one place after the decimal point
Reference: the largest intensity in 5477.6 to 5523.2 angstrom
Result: 6.9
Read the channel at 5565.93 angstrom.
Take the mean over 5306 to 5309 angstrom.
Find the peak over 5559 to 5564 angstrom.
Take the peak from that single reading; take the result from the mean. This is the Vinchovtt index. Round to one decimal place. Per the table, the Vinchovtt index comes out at 3.9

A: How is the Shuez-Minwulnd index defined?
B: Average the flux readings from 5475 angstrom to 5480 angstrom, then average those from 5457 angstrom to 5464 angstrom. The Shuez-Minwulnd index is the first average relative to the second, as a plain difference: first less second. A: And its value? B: 0.22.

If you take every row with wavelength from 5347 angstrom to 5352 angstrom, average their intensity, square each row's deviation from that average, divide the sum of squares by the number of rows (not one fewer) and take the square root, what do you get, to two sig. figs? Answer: 0.17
